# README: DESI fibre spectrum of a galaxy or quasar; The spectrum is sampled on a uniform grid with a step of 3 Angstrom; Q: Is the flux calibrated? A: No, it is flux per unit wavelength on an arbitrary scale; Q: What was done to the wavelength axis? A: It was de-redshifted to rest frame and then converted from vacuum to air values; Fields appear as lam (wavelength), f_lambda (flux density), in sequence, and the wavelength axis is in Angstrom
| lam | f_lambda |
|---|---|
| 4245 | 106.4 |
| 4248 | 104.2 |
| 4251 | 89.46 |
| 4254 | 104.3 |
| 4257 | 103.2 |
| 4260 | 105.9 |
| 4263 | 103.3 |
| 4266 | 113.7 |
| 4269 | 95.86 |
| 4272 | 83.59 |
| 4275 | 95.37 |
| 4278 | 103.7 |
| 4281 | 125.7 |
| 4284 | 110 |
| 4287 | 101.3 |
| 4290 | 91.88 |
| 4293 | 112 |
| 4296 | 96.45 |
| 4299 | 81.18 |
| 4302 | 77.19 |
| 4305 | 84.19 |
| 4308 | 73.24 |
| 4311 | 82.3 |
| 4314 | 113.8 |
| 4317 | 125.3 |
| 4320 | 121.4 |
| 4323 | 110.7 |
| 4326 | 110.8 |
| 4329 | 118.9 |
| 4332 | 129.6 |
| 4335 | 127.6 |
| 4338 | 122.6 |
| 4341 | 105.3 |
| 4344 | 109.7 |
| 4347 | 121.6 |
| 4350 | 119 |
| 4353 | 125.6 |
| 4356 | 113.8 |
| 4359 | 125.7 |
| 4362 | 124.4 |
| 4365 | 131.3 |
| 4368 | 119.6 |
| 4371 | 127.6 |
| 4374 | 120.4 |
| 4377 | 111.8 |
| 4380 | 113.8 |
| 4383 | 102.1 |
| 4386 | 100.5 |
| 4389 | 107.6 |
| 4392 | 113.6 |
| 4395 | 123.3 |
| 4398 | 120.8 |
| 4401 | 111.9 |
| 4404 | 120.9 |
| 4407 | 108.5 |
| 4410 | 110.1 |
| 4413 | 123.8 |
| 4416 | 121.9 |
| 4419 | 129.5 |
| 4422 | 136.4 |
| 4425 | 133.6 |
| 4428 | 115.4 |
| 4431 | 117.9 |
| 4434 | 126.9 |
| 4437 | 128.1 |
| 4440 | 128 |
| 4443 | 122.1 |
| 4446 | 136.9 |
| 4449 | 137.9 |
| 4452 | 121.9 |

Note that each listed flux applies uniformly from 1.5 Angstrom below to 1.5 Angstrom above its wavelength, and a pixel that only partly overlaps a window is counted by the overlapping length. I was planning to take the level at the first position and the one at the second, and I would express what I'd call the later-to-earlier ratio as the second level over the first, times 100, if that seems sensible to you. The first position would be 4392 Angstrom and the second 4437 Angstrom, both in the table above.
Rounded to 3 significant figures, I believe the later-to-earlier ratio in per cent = 113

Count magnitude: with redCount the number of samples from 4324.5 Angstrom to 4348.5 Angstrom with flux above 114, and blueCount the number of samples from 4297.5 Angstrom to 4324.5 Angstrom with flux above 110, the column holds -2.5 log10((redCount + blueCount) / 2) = -1.63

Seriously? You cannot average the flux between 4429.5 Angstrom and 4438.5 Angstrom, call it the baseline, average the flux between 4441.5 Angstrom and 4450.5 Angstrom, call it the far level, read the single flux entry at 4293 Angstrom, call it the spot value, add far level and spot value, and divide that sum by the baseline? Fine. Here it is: 1.97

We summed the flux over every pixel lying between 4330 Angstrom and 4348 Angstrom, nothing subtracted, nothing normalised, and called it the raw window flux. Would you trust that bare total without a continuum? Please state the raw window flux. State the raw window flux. 716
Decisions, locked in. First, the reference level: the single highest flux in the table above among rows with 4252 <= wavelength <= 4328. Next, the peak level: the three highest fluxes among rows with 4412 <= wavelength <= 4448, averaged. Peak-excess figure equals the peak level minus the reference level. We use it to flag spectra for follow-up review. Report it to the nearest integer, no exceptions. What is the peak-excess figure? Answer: 10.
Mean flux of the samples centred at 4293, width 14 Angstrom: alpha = 97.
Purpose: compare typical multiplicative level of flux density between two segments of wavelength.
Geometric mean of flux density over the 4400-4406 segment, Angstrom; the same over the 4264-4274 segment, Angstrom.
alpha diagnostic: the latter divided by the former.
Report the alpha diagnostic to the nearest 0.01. 0.83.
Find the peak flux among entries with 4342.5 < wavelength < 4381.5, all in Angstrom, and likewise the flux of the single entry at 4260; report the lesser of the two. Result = 106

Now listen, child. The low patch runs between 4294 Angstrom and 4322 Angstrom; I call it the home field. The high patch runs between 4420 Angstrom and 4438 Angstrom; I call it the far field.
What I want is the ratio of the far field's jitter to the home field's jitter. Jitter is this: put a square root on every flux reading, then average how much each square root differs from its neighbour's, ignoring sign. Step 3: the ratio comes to 0.50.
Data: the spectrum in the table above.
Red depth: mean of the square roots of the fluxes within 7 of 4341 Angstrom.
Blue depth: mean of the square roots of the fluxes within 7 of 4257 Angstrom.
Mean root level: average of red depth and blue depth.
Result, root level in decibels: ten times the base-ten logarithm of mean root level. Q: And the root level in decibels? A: 10.2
